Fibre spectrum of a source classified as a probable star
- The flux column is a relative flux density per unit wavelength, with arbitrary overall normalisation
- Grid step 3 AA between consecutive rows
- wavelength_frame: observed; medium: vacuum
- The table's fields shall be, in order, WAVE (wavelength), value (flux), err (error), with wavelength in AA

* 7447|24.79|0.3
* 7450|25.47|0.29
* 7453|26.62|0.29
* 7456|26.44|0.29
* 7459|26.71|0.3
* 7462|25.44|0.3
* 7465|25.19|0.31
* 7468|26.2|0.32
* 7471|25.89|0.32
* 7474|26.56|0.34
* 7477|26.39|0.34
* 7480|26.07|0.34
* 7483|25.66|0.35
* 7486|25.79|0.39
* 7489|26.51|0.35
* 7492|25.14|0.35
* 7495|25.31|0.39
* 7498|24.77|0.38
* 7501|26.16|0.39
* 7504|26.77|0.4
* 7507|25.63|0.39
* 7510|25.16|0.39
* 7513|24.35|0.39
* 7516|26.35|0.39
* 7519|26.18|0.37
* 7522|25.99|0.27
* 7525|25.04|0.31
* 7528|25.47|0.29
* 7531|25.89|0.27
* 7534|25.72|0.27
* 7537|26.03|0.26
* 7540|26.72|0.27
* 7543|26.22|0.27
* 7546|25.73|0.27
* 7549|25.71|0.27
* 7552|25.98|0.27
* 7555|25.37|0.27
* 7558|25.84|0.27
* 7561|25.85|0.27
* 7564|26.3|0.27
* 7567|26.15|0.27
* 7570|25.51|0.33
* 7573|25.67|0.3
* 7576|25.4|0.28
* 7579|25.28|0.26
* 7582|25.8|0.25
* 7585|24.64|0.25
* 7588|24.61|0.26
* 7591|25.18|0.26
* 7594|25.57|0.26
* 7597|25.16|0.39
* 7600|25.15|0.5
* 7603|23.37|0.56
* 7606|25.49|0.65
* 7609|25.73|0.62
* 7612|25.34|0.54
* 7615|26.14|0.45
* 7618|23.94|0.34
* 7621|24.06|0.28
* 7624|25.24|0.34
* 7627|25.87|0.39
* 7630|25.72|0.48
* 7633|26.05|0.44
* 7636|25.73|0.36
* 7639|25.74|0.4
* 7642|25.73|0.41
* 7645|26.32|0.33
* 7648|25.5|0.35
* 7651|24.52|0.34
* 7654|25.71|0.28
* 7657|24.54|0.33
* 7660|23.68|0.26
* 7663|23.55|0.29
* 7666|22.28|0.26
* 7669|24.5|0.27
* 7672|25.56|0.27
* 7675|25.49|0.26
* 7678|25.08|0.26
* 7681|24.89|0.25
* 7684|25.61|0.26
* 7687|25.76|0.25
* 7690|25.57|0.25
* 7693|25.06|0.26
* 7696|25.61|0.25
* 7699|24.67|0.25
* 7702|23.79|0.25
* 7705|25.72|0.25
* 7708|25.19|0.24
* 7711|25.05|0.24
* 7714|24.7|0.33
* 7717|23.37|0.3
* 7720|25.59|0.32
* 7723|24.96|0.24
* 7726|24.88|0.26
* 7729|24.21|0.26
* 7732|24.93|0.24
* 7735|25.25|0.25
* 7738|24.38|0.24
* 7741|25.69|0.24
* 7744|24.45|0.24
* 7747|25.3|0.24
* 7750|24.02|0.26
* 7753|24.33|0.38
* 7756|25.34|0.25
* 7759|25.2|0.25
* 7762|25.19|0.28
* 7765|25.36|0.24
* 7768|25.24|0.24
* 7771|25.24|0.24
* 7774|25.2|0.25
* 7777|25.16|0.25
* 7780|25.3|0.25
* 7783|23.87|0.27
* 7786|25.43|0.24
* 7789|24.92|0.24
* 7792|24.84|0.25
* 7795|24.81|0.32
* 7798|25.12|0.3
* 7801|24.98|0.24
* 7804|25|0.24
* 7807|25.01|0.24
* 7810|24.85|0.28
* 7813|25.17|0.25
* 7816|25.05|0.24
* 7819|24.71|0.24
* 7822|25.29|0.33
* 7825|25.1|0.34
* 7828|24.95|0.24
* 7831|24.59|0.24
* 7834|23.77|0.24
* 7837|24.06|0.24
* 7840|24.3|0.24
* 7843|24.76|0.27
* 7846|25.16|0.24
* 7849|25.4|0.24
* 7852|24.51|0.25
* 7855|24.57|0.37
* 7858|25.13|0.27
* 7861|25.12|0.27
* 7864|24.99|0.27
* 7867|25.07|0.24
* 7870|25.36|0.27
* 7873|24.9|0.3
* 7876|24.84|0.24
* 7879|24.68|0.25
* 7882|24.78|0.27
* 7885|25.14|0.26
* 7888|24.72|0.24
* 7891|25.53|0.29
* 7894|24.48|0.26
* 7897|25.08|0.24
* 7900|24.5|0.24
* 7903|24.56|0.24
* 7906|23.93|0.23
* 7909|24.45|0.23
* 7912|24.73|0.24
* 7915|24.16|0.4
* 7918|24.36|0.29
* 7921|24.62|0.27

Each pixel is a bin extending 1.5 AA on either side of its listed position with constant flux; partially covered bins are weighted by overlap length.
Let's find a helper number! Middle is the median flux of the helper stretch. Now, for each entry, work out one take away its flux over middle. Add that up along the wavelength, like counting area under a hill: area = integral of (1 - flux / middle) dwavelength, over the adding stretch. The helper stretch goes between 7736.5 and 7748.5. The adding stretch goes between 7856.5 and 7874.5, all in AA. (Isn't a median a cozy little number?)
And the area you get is -0.16 AA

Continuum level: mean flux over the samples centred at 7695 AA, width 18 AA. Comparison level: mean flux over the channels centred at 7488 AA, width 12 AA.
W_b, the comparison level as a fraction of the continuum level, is 1.03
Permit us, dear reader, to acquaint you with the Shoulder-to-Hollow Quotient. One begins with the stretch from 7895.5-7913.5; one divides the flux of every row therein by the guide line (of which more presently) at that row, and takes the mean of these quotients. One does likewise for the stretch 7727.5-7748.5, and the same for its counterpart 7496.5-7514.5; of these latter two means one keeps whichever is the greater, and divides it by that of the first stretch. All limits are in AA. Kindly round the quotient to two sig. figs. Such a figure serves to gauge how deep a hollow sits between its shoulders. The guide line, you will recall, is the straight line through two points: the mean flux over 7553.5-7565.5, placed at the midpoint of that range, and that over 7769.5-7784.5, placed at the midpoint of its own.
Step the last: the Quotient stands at 0.99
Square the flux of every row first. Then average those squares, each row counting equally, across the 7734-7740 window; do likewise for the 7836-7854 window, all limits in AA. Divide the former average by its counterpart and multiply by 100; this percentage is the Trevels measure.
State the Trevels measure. 101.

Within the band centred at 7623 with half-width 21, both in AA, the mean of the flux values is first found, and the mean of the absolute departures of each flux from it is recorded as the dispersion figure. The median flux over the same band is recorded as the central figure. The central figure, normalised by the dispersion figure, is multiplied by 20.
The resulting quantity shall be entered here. 787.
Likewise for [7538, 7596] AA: 1315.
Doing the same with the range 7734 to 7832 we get 1643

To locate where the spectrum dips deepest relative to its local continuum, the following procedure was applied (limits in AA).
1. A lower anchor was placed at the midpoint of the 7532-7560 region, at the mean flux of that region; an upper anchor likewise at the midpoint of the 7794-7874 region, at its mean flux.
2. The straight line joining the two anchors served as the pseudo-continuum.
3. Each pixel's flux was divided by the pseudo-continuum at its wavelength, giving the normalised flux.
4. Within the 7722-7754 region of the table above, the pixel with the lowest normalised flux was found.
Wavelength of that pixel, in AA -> 7750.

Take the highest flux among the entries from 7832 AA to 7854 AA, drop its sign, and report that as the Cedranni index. 25.4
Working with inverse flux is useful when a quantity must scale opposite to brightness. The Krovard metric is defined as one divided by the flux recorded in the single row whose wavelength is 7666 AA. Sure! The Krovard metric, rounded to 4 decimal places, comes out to 0.0449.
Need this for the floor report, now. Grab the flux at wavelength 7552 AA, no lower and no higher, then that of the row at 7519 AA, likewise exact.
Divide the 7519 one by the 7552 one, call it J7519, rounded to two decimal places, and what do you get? 1.01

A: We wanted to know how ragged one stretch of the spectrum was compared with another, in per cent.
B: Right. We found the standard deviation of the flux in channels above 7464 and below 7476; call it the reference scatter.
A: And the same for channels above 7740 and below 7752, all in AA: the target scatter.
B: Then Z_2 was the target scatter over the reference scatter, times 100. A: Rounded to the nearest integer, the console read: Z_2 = 132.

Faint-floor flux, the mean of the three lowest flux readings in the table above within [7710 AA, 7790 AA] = 23.8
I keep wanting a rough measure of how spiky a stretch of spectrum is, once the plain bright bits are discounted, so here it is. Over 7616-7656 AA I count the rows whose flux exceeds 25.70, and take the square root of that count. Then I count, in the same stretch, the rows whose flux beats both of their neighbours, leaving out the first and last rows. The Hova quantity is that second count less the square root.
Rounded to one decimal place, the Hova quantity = 1.2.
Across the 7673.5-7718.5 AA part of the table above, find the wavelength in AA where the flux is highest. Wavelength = 7687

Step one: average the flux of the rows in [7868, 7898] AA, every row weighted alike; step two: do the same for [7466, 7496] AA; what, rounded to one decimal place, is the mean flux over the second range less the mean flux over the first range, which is 1.0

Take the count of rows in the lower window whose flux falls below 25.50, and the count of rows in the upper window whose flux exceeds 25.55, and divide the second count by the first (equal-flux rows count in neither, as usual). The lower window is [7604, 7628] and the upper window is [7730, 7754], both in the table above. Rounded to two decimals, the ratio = 0.20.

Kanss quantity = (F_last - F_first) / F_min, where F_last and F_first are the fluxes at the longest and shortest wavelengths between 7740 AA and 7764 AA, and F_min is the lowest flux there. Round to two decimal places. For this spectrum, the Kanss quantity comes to -0.02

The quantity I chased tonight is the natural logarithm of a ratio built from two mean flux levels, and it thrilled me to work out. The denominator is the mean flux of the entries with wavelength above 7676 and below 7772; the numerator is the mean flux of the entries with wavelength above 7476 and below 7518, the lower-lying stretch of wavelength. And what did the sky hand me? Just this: 0.029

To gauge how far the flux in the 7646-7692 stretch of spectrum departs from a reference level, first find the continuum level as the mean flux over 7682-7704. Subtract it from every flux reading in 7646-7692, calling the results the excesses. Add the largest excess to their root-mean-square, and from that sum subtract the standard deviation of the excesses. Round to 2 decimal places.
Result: 0.66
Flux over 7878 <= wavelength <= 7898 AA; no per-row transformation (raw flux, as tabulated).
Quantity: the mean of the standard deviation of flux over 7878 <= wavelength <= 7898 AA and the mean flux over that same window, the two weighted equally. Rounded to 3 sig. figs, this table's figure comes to 12.6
